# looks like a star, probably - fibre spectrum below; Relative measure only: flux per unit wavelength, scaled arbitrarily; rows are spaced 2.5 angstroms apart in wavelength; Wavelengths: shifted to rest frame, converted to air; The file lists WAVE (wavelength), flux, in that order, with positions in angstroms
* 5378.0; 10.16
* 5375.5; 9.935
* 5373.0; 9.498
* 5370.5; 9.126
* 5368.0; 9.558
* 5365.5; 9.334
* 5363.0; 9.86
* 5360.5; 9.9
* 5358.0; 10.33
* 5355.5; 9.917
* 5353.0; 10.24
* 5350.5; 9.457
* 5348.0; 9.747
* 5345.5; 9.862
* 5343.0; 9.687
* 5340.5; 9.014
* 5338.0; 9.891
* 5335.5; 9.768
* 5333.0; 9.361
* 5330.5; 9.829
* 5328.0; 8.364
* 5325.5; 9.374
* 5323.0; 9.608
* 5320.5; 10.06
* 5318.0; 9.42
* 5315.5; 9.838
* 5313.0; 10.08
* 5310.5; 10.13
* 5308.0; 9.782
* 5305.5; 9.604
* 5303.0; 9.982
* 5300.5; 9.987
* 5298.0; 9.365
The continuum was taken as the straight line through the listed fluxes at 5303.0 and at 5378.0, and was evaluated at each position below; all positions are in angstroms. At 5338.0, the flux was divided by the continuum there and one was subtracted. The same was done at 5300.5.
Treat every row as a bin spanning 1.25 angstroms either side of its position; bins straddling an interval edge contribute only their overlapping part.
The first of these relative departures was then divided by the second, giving -16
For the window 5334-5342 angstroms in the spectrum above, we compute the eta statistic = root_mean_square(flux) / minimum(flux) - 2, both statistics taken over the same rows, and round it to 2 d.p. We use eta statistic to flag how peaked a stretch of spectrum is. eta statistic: -0.94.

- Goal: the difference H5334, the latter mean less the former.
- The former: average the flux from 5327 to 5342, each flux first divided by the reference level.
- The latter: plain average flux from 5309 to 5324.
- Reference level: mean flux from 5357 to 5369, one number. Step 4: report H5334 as 8.90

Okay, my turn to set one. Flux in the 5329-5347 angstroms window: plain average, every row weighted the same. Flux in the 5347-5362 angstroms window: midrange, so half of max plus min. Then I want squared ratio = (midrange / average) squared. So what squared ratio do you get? 1.06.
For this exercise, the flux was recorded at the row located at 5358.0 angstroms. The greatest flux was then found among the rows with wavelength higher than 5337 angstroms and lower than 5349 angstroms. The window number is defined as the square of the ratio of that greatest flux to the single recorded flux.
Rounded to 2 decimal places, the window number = 0.92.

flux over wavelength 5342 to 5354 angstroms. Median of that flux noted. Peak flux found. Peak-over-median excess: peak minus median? 0.49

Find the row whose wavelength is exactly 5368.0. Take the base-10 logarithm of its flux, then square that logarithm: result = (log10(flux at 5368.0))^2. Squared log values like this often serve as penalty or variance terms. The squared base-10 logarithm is 0.96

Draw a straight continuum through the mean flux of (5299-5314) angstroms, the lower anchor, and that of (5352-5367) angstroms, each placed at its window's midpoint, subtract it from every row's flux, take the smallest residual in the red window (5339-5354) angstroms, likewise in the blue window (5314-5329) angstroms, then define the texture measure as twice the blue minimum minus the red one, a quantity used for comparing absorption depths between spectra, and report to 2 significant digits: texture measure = -2.2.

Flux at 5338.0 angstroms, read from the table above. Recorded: 9.891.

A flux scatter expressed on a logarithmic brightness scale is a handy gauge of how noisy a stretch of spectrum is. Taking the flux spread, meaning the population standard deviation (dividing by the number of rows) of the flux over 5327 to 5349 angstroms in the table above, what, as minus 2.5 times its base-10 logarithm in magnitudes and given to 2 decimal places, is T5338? 0.79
